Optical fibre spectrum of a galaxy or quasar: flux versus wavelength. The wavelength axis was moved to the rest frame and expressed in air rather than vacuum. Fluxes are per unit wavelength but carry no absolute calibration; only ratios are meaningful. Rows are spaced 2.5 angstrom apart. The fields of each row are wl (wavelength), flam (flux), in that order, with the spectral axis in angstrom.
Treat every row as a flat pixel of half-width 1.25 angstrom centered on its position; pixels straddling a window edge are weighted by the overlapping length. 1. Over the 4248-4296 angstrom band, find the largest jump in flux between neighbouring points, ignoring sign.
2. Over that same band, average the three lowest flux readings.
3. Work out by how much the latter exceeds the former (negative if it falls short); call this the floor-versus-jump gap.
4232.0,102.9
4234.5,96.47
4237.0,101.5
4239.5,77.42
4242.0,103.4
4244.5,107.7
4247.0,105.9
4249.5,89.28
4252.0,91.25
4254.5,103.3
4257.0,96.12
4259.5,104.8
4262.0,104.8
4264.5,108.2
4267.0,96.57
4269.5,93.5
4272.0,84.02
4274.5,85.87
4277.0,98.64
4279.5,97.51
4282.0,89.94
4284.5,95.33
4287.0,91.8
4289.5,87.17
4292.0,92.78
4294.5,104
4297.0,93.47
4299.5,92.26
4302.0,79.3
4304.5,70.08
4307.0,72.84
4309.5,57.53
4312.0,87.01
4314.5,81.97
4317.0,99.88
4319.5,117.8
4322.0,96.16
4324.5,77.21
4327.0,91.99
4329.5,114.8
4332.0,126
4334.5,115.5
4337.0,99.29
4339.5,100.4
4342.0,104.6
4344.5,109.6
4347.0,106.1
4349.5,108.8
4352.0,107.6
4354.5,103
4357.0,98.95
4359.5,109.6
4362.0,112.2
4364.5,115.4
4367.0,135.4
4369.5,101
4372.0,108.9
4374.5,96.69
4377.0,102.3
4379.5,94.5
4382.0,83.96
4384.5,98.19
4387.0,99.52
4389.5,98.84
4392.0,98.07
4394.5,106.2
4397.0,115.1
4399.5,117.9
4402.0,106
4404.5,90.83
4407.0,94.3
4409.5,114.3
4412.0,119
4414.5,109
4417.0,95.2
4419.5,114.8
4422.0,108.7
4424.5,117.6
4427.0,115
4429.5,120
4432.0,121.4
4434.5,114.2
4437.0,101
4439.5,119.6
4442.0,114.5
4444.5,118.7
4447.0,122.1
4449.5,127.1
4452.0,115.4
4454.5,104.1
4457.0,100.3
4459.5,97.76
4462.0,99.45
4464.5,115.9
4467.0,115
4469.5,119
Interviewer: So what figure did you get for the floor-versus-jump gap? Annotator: 73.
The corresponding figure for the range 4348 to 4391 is 57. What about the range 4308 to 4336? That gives 43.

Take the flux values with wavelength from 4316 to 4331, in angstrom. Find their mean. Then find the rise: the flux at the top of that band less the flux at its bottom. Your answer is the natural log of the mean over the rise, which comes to 1.9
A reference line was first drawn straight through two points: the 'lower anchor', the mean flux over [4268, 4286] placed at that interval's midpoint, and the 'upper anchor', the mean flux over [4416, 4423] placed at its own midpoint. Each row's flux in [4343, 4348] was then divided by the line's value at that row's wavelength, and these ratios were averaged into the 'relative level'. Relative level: 1.09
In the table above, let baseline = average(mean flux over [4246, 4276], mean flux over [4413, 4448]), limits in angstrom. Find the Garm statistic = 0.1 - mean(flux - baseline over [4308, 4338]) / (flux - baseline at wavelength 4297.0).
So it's -0.6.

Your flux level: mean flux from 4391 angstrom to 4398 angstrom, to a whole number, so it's 106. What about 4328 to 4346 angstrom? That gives 110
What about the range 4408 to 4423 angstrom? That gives 110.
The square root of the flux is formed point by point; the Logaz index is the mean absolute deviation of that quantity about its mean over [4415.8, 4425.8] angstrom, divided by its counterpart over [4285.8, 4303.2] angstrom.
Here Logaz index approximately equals 1.4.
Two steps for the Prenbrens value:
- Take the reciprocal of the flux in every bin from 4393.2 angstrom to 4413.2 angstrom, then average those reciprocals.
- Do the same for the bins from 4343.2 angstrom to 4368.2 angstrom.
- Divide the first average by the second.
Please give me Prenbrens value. 1.03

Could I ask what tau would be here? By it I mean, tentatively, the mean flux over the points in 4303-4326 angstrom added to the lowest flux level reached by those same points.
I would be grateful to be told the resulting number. 142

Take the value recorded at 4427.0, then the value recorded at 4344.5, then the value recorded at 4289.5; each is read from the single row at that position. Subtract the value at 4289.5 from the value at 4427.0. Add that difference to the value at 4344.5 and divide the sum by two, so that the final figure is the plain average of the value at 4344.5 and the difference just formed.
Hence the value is 68.7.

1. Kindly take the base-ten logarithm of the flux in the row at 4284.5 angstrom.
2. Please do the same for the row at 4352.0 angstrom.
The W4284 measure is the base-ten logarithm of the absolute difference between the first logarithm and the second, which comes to -1.28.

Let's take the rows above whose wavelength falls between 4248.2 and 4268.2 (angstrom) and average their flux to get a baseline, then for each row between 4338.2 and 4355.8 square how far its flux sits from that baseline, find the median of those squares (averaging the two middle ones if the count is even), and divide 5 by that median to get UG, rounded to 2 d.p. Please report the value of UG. 0.11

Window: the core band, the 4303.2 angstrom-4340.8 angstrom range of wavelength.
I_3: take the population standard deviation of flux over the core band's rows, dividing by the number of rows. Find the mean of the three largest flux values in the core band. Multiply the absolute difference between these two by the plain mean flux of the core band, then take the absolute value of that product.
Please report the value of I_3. 9460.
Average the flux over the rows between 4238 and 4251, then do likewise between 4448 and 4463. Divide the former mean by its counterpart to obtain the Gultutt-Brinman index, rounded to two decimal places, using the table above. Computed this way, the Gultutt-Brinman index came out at 0.90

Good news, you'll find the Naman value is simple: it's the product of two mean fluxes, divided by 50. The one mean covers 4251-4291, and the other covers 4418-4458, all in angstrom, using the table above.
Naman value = 219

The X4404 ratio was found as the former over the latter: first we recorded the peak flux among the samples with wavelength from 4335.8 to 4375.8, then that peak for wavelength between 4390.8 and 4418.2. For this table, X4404 1.14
